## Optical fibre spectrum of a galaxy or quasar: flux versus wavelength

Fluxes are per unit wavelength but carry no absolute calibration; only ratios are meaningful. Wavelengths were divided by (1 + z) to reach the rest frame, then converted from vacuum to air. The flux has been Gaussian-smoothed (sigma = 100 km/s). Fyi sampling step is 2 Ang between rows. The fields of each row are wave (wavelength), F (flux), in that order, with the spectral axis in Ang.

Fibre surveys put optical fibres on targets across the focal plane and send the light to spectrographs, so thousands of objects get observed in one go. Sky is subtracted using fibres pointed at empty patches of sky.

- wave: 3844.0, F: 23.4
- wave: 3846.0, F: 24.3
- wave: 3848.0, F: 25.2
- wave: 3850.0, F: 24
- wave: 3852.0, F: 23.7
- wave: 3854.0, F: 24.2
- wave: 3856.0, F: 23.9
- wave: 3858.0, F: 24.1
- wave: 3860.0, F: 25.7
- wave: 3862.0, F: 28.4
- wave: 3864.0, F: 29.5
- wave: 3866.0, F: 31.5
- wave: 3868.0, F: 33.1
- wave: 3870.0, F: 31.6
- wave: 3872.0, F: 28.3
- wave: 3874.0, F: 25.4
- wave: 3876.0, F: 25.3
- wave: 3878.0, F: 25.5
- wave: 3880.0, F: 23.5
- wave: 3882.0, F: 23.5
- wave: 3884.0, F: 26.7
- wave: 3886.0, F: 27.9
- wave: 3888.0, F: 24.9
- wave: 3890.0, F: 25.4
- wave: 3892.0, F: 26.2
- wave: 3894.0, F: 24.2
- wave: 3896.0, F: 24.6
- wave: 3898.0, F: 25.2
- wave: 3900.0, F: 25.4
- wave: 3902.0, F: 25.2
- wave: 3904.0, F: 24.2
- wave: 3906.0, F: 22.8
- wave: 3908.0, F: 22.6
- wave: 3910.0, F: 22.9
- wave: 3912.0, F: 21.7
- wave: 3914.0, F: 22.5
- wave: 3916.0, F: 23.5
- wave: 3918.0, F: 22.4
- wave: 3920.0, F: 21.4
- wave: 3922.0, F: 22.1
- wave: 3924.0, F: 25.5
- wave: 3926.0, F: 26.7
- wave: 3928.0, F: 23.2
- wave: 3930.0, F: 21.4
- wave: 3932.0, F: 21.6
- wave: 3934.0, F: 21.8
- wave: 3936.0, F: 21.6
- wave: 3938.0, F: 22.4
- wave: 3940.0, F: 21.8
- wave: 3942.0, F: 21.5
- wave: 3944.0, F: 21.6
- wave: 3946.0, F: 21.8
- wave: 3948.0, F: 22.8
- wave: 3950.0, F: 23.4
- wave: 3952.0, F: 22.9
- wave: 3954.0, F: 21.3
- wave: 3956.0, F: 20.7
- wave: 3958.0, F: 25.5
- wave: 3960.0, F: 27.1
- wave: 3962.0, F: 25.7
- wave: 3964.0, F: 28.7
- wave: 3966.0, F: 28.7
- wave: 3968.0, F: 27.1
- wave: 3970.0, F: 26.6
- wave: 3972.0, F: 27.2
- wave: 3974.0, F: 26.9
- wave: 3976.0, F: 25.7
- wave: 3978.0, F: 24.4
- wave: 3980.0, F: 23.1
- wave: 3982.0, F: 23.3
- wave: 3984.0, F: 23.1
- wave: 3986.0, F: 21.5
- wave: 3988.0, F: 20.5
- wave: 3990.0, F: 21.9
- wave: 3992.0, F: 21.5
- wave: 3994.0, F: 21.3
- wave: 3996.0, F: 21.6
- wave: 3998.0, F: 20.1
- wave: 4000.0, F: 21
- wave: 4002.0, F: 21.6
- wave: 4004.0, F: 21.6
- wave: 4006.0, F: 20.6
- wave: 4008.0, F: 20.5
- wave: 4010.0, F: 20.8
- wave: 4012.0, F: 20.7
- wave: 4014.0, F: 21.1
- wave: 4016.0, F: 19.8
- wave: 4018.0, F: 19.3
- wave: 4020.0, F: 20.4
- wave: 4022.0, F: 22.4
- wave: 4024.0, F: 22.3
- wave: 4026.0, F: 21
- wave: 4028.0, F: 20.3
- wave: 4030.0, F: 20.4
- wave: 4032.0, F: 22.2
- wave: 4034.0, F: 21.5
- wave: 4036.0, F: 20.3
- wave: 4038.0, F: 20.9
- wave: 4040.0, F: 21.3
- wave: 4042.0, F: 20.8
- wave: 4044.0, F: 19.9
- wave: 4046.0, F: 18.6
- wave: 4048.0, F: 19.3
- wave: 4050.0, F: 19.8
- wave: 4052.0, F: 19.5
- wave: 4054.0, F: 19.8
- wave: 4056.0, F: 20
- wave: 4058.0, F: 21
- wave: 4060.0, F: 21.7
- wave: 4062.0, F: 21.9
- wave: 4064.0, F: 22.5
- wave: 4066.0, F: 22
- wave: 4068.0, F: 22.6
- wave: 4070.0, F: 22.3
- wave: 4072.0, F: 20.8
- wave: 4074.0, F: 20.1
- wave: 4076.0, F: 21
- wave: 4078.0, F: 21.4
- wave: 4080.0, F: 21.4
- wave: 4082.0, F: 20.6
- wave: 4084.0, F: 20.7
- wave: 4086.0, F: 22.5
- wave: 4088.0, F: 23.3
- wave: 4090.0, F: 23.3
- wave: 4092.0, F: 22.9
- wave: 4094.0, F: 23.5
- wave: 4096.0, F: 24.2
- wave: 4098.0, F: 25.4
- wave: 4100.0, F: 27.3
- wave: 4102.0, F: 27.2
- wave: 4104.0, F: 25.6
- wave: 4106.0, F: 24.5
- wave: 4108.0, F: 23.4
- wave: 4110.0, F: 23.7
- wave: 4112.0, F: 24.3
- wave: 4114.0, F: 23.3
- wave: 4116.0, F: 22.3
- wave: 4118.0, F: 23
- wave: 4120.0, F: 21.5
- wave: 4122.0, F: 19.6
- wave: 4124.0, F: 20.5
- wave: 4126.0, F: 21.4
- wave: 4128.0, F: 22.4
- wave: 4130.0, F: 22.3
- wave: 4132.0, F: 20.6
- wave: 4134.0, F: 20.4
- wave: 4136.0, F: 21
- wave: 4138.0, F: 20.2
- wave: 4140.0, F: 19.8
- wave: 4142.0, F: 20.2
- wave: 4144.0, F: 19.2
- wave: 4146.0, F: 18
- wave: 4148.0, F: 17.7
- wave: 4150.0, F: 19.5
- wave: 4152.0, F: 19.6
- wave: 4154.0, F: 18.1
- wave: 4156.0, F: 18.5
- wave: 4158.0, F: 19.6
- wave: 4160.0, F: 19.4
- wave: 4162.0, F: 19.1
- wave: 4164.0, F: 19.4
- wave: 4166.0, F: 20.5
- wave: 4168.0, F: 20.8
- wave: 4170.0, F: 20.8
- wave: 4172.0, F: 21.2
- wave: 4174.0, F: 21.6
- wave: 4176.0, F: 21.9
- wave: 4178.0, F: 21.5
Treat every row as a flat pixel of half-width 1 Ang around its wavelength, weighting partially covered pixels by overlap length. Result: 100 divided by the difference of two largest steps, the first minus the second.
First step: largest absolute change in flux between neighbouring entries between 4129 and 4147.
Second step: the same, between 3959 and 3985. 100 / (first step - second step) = -77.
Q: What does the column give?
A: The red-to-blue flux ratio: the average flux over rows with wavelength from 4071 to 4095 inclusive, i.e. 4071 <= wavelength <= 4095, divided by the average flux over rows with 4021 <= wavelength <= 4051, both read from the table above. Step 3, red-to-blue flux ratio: 1.05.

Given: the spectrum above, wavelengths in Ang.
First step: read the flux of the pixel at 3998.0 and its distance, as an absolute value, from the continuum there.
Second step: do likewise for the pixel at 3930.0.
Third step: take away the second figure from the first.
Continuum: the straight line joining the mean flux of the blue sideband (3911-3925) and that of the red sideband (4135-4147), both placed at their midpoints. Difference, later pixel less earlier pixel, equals 0.39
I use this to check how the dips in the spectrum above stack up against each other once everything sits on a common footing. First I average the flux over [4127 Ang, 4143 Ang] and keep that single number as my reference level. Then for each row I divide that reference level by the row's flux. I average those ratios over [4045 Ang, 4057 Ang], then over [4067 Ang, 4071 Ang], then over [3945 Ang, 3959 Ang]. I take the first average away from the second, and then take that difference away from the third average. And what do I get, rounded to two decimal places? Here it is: 1.07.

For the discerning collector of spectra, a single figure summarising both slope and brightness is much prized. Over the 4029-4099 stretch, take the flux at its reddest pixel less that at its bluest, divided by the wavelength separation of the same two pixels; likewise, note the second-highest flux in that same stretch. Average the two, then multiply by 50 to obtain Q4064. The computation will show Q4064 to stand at 607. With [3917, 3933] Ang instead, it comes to 636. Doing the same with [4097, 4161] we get 678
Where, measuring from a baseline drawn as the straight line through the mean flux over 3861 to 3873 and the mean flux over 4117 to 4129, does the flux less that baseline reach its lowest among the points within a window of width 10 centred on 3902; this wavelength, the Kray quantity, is 3906.0 Ang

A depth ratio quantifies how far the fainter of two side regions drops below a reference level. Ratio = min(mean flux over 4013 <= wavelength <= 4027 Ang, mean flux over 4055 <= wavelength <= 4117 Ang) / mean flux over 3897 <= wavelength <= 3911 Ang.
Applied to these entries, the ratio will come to 0.87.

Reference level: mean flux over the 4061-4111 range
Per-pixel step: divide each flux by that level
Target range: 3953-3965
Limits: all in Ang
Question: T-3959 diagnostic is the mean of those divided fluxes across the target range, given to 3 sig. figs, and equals 1.08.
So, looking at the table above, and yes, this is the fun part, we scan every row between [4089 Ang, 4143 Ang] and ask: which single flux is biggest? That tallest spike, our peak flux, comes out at 27.3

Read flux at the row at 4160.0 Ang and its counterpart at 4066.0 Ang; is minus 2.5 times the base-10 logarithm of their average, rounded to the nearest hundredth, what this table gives -3.29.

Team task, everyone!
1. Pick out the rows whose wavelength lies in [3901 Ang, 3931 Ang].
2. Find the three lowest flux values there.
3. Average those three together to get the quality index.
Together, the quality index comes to 21.5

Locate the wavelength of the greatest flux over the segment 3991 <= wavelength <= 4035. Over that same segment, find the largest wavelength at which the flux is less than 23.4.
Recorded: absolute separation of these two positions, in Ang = 12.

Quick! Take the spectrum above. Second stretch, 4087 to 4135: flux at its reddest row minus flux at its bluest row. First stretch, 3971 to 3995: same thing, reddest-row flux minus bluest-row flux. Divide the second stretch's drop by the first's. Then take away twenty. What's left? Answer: -20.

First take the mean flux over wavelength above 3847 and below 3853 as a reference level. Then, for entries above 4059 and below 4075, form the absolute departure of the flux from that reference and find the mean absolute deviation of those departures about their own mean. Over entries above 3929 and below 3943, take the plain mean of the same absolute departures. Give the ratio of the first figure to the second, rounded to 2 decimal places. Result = 0.25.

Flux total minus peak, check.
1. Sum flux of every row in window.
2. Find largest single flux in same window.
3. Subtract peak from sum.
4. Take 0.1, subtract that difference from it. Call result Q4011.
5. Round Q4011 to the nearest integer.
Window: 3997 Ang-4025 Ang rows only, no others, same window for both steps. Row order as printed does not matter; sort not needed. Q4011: -270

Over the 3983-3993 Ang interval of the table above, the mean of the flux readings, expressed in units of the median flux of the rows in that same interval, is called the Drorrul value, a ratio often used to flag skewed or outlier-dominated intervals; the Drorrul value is 1.01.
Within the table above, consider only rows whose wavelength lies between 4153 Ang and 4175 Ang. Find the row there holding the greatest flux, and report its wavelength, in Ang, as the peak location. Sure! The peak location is 4174.0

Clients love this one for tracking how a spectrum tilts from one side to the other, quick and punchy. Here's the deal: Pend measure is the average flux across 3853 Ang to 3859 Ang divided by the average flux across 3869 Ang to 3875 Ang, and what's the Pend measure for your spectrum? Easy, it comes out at 0.85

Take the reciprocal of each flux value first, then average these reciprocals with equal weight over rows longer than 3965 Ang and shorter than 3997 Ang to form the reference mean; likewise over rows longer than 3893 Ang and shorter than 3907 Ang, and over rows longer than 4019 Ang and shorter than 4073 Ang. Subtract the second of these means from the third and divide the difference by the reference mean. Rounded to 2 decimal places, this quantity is 0.17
